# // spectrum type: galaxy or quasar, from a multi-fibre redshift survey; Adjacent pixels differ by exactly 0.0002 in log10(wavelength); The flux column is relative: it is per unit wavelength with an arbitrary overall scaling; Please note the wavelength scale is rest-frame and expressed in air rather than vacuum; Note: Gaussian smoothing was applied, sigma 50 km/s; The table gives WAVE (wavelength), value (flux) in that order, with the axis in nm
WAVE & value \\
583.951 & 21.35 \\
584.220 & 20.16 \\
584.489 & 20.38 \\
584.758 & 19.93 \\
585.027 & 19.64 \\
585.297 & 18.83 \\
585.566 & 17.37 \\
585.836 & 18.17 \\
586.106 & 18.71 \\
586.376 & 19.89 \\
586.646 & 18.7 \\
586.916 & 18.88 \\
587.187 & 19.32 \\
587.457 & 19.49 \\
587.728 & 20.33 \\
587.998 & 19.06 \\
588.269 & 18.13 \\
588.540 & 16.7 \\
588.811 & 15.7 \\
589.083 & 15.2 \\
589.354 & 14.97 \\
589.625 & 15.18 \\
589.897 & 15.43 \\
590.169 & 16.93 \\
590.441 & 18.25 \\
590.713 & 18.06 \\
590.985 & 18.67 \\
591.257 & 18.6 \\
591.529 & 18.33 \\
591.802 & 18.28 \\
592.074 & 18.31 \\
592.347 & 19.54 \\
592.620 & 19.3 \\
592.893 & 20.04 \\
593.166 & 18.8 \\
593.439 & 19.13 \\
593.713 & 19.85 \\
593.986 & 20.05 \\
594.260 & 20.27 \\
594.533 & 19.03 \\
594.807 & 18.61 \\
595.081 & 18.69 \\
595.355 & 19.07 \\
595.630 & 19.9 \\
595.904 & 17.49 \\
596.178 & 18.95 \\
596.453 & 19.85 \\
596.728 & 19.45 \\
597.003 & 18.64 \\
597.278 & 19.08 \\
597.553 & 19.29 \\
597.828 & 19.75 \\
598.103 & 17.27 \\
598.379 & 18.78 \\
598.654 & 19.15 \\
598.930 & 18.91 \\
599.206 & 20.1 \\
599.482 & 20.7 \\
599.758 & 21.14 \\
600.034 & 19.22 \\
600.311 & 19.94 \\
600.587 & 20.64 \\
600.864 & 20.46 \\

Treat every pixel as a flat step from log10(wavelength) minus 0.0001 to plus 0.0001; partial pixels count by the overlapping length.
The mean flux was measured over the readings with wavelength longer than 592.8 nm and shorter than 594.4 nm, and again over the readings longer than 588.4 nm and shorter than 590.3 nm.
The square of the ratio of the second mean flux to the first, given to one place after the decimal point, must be 0.6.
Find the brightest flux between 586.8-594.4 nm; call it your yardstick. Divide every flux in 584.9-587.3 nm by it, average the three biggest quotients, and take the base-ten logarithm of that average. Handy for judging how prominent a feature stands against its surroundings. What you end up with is -0.0155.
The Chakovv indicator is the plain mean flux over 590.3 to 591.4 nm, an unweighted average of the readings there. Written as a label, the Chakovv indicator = 18.4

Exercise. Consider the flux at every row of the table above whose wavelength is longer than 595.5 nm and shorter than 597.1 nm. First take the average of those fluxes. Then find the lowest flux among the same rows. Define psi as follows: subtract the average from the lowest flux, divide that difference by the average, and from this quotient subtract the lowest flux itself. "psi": -17.6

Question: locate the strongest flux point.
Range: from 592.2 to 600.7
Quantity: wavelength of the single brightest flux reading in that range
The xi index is 599.758 nm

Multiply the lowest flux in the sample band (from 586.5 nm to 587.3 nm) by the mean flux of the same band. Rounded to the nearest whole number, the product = 355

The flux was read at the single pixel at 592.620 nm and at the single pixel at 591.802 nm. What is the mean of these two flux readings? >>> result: 18.8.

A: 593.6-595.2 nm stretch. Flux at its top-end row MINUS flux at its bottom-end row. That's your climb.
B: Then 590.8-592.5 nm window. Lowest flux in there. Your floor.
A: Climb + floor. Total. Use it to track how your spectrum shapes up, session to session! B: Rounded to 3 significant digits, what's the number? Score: 17.1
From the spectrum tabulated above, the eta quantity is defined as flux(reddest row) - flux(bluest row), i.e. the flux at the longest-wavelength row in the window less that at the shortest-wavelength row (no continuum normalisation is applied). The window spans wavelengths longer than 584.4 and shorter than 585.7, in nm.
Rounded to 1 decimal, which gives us -3.0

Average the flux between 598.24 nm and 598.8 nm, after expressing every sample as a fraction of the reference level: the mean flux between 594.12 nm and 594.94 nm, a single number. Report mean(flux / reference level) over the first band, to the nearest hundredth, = 0.98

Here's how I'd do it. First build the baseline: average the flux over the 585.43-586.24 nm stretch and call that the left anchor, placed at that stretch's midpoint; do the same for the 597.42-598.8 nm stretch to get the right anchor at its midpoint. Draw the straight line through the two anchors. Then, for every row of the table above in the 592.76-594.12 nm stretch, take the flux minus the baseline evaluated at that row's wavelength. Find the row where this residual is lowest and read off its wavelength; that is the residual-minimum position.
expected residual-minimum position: 593.166 nm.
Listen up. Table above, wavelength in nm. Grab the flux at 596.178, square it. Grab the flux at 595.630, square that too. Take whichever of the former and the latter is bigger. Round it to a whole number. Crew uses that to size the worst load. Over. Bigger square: 396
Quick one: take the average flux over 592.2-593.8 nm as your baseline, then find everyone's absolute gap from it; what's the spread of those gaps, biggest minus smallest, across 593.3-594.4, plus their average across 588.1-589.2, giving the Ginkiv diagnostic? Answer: 3.5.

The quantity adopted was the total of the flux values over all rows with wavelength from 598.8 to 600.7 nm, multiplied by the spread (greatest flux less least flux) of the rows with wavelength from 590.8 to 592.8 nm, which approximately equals 177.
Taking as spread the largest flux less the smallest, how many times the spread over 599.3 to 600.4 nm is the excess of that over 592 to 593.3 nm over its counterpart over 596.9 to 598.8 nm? -0.39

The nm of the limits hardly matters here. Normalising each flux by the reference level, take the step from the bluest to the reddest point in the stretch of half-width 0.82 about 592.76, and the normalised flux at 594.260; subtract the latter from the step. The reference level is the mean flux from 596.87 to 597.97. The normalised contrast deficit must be -1.01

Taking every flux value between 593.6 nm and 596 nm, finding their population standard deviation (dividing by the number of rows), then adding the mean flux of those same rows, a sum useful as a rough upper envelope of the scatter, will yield 20.1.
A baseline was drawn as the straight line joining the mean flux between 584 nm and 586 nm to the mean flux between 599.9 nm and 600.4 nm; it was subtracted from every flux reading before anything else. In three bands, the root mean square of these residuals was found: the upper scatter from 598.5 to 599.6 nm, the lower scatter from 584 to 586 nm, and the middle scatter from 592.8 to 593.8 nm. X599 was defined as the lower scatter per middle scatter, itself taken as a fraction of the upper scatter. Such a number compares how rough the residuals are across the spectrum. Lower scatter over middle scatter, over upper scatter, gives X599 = 2.8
